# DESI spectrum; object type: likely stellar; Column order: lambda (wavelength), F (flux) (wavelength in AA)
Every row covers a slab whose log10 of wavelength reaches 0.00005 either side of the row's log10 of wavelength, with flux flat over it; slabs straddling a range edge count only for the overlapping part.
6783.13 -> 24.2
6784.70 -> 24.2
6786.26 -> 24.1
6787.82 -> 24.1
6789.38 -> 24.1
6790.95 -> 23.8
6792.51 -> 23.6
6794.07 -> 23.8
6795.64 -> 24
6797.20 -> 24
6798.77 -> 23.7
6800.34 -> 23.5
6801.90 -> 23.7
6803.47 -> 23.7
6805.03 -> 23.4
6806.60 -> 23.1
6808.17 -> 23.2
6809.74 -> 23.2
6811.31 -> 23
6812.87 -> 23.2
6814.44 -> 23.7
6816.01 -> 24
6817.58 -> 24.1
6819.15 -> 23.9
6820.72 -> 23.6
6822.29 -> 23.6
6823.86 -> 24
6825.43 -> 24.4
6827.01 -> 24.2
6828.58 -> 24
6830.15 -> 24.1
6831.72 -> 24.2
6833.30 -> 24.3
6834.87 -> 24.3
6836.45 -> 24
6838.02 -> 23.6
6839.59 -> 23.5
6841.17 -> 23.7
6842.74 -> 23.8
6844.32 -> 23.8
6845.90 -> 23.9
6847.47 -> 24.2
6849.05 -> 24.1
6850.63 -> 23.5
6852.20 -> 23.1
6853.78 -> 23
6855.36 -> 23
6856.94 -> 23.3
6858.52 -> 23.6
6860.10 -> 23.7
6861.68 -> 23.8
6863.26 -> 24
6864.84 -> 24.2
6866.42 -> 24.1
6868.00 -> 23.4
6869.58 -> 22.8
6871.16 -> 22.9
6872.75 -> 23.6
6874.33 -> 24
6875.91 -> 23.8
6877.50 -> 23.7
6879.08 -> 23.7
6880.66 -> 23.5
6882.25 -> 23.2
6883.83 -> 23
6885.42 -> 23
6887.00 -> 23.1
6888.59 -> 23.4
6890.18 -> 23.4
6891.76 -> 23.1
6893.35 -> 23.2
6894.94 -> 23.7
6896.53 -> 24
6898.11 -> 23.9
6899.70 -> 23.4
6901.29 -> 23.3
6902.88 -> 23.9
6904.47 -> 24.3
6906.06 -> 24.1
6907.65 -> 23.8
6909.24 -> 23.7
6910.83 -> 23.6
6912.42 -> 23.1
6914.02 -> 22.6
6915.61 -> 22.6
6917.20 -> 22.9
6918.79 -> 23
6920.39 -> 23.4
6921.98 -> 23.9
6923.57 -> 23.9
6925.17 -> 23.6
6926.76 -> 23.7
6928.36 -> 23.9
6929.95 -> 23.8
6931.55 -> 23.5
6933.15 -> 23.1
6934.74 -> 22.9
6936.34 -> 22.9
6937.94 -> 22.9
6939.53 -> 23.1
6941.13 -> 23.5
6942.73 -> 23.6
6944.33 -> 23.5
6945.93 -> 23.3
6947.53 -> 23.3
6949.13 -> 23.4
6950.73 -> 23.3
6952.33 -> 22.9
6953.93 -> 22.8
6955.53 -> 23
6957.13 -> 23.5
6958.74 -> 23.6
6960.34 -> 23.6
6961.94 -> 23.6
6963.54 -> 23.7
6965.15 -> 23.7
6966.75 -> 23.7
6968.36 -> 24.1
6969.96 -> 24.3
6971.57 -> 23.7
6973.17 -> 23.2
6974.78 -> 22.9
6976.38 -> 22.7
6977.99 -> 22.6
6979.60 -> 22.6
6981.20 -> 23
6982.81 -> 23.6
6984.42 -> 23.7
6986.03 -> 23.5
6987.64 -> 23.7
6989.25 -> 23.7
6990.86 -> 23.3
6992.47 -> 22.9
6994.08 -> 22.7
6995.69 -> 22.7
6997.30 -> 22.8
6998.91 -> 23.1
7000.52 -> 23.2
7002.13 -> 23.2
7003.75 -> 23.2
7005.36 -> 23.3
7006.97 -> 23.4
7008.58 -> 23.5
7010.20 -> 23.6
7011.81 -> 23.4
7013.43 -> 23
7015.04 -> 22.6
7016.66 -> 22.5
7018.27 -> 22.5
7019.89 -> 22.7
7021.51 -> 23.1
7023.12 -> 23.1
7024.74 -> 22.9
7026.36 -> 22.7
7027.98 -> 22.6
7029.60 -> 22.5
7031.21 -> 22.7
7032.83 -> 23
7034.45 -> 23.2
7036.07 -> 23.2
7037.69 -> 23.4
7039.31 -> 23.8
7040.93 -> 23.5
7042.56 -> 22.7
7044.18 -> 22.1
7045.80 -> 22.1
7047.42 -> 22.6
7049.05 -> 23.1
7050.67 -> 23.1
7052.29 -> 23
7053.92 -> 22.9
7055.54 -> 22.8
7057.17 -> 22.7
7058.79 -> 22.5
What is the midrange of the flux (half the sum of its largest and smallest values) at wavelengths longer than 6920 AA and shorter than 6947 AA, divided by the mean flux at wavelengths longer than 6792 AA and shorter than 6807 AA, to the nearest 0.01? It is 0.99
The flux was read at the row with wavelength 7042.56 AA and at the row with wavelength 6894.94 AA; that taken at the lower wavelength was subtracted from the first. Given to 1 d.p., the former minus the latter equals -1.0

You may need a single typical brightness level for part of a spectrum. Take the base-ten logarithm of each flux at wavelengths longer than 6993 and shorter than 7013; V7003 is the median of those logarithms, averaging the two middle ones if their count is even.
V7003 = 1.37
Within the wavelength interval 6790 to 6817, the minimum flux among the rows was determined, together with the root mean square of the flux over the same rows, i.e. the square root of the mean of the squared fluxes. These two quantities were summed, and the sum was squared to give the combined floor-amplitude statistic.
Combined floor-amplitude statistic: 2168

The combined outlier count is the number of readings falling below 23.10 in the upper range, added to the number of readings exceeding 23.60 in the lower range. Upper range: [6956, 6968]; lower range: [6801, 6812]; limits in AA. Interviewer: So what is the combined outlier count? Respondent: 2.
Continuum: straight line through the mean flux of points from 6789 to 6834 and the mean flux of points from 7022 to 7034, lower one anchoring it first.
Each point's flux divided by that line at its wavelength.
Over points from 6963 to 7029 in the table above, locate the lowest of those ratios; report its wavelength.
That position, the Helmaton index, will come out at 6977.99 AA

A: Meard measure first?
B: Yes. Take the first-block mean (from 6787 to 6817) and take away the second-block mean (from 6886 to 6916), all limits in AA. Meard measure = 0.14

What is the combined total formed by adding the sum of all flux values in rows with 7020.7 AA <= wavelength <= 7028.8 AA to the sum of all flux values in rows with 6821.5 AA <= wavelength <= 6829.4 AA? 235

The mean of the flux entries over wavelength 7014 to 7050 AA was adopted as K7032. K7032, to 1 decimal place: 22.8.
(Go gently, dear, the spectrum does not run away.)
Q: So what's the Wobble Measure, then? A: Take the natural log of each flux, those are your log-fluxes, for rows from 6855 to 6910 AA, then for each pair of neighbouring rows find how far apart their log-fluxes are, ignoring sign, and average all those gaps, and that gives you 0.0109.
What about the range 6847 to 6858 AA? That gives 0.0106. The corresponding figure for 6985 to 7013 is 0.0062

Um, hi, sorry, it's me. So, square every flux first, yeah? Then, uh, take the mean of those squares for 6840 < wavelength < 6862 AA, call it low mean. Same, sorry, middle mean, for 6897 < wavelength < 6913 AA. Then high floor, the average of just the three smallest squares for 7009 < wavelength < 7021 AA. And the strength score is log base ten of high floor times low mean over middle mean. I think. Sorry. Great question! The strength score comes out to 2.70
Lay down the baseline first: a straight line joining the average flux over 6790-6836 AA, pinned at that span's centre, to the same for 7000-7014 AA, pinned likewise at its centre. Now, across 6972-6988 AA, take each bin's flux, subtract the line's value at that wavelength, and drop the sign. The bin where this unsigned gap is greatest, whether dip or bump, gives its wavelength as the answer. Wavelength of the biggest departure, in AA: 6977.99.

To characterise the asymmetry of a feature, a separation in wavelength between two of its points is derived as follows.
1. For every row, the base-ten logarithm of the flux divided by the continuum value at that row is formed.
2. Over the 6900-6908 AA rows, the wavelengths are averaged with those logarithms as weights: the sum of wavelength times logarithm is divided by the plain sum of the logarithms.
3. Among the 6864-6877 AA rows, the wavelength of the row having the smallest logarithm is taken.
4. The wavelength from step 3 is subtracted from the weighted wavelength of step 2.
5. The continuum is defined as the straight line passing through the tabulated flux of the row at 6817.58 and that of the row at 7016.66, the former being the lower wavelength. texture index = 35.8 AA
